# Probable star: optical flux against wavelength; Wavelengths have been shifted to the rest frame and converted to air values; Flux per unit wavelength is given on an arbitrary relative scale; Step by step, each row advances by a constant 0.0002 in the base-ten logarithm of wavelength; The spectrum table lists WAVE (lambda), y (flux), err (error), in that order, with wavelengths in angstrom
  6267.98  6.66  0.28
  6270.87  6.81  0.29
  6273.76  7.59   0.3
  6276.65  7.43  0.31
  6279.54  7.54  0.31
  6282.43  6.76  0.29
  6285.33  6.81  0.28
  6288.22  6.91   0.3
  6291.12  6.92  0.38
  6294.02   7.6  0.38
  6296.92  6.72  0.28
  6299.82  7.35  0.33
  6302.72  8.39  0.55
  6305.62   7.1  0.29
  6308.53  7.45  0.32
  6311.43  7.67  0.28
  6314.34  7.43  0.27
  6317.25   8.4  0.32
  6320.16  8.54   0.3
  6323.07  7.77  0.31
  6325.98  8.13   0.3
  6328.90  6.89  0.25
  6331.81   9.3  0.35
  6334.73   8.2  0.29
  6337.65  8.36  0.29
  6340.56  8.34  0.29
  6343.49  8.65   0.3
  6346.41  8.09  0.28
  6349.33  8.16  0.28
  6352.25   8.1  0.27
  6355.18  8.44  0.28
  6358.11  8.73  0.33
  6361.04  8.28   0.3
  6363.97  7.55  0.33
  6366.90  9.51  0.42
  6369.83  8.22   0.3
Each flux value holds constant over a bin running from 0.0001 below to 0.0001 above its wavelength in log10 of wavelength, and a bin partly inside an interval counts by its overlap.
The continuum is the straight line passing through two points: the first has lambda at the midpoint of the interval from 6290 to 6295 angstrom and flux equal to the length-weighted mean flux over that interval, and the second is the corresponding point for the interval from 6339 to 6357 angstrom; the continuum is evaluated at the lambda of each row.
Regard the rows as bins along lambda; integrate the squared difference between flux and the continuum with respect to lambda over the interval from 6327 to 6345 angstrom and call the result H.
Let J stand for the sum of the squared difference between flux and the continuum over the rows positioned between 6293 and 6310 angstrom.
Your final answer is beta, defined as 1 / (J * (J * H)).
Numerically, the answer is 0.05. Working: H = 9.1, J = 1.5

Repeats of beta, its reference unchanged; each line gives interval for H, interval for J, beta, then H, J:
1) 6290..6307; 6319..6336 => 0.02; 4.7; 3.5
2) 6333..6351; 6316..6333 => 0.04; 1.5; 3.9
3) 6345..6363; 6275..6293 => 0.99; 1.4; 0.9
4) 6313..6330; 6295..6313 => 0.08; 6.2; 1.4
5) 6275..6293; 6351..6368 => 0.09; 2.6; 2.0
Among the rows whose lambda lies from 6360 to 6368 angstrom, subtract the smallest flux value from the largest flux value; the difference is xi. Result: 2.0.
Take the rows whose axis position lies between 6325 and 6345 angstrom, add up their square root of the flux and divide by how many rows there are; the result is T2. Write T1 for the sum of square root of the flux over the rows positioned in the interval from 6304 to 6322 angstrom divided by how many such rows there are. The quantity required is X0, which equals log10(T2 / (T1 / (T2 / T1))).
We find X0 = 0.03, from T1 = 2.78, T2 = 2.87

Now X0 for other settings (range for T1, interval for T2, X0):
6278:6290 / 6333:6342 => 0.07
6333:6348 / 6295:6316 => -0.05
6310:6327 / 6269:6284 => -0.04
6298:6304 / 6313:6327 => 0.01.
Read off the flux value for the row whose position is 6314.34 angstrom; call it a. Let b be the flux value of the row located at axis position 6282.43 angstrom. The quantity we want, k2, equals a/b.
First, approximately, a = 7.43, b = 6.76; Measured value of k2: 1.099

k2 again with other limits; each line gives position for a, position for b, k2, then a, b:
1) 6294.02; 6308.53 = 1.020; 7.6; 7.45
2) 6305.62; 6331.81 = 0.763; 7.1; 9.3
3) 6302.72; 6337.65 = 1.004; 8.39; 8.36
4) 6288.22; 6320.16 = 0.809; 6.91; 8.54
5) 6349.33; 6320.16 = 0.956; 8.16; 8.54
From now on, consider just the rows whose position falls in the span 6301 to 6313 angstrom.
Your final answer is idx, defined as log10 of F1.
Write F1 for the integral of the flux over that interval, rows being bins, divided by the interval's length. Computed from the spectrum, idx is 0.88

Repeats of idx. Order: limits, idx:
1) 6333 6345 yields 0.92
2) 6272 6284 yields 0.86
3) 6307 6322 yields 0.90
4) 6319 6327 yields 0.91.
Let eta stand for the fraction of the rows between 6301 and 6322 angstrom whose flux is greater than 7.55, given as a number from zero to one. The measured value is 0.57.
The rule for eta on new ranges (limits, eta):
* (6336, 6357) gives 1.00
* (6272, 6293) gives 0.14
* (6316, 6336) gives 0.86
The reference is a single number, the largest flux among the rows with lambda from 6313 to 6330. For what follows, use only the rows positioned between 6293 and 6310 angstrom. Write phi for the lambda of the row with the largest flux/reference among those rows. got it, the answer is 6302.72 angstrom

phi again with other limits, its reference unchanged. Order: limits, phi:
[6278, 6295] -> 6294.02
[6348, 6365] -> 6358.11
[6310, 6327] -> 6320.16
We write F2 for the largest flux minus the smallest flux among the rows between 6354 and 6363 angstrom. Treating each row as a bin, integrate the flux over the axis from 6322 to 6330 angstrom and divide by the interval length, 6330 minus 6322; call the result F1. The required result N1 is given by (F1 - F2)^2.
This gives 51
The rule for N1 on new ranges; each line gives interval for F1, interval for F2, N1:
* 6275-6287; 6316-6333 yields 22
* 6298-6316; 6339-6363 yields 48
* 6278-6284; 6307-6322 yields 36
